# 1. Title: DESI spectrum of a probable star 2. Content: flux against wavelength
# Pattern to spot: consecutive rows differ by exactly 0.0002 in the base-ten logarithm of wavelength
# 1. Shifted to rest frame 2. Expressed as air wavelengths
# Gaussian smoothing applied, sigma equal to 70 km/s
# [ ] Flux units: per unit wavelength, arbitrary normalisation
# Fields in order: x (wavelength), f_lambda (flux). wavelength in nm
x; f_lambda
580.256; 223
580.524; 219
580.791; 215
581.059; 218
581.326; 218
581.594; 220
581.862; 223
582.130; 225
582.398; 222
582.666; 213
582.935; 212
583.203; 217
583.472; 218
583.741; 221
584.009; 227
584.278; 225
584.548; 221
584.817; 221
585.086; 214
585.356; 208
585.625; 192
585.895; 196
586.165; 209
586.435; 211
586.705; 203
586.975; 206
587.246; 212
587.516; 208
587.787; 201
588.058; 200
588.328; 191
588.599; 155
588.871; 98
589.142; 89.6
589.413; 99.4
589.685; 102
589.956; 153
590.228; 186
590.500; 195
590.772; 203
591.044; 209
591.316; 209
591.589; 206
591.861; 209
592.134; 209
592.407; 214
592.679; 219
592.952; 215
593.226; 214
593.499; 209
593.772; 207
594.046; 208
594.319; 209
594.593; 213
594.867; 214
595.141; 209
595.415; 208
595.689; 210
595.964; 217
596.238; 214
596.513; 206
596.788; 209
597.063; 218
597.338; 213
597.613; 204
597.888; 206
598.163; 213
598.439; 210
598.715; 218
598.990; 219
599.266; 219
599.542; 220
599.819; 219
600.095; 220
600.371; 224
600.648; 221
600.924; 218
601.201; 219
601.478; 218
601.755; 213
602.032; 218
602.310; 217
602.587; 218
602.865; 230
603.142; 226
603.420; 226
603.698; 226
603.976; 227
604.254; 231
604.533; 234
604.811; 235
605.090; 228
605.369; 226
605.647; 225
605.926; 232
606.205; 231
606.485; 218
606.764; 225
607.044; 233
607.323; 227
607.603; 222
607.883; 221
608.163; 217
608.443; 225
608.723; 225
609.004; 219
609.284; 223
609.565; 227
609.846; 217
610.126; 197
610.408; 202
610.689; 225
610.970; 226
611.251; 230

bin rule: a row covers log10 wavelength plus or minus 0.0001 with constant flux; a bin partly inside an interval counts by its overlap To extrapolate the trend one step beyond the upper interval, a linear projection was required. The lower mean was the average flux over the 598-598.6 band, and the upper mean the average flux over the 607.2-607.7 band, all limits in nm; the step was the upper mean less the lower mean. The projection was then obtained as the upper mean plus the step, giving 238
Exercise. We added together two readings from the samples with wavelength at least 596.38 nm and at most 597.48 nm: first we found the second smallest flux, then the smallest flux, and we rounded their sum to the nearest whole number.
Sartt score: 415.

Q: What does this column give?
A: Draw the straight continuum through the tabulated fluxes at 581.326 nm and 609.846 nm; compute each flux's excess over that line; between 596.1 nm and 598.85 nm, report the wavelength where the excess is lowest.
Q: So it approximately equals 597.613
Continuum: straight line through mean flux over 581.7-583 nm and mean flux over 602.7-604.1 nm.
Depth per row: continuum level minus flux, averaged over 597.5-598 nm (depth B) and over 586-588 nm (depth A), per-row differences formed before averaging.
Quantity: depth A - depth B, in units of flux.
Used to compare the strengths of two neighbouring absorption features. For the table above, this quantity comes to -6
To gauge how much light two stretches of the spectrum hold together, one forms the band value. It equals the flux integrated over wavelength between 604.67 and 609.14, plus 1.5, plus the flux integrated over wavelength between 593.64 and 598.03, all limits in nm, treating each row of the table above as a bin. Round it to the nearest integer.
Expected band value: 1933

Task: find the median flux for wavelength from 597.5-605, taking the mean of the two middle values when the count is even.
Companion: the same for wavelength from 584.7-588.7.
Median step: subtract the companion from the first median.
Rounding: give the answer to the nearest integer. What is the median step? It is 13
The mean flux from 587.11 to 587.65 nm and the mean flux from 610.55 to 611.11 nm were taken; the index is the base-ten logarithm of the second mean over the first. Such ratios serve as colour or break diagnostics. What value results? 0.031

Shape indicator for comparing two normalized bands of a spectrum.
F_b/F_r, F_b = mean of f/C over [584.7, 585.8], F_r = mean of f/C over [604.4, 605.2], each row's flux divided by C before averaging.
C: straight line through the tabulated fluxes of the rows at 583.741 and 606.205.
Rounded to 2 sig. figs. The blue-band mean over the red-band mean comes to 0.93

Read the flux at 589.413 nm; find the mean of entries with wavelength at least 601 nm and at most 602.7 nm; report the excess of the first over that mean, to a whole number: -118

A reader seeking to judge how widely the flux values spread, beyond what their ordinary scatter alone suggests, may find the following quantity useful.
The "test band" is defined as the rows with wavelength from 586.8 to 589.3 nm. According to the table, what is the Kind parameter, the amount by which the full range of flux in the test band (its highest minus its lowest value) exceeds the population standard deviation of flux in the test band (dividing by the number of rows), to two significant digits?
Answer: 77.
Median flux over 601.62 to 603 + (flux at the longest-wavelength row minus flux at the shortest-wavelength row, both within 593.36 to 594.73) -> 222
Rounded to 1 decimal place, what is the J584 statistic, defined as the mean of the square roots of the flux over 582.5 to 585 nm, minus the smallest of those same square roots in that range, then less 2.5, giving -2.2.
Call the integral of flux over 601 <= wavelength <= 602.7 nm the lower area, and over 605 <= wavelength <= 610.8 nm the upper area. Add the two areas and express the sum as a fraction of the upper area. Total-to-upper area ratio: 1.3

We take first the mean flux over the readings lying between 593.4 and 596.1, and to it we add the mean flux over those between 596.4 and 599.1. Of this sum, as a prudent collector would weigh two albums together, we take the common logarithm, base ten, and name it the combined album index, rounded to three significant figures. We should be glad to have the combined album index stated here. 2.63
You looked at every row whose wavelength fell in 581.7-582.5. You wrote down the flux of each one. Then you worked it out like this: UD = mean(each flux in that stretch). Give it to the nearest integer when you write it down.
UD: 223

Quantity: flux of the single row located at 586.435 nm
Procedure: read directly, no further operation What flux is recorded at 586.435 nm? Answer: 211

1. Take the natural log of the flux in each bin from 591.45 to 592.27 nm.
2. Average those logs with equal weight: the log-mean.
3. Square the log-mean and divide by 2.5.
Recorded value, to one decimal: 11.4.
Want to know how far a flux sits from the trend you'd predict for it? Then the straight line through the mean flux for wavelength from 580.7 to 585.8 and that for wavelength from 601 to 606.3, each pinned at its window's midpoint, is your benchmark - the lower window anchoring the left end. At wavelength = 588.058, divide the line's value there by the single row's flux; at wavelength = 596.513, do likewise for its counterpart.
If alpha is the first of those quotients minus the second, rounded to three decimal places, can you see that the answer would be 0.016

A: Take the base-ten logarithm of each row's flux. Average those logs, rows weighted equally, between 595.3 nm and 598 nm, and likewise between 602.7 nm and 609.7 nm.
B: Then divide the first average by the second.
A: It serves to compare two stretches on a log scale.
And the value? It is 0.987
